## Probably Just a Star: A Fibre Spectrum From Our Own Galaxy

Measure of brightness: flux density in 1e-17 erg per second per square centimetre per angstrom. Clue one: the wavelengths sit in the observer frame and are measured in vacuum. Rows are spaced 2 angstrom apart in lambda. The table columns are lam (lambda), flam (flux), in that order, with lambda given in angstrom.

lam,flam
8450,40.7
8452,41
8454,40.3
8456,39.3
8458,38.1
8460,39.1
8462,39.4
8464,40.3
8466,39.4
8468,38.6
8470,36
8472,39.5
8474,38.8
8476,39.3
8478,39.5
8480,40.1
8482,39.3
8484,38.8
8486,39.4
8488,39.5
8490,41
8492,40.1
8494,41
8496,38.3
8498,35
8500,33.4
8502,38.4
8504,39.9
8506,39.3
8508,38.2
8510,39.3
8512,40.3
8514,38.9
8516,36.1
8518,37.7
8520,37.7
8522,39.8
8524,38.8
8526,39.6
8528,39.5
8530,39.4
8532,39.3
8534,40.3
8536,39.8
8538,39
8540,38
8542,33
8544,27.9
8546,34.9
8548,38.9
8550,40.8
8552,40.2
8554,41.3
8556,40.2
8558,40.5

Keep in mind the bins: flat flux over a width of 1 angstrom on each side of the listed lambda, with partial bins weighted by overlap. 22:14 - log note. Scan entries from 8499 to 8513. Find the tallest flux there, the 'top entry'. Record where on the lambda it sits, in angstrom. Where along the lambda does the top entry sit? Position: 8512 angstrom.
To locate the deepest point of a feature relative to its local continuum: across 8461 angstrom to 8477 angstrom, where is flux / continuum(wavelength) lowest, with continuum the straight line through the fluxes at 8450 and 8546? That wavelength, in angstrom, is 8470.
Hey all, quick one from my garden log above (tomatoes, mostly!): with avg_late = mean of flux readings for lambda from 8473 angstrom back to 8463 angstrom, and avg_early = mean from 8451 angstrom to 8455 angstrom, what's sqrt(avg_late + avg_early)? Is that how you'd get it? 8.91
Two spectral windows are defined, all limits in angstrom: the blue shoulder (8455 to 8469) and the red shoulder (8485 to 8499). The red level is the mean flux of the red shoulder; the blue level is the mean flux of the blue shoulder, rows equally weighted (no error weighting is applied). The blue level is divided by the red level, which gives 1.00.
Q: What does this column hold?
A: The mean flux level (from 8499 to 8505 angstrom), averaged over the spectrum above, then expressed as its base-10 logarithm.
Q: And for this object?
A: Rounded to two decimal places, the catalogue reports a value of 1.57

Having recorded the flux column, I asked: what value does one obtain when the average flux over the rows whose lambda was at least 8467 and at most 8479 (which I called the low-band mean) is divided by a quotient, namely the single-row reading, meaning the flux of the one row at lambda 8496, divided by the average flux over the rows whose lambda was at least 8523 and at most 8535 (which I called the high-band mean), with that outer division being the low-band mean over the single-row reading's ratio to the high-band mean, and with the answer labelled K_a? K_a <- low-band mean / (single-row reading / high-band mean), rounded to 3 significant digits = 39.8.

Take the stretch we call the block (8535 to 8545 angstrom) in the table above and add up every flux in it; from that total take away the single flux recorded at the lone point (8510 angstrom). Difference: 138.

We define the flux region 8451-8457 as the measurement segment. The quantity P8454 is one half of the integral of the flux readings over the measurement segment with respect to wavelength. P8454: 121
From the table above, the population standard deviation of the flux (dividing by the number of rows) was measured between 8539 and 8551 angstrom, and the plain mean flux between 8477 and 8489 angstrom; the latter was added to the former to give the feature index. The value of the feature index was 44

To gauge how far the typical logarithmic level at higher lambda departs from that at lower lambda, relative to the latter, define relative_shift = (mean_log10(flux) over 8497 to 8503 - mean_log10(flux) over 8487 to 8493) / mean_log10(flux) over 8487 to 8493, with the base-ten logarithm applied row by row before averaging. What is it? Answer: -0.0333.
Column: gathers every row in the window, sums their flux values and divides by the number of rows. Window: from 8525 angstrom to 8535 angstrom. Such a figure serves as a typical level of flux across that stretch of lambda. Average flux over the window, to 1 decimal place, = 39.6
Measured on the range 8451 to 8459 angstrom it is 39.7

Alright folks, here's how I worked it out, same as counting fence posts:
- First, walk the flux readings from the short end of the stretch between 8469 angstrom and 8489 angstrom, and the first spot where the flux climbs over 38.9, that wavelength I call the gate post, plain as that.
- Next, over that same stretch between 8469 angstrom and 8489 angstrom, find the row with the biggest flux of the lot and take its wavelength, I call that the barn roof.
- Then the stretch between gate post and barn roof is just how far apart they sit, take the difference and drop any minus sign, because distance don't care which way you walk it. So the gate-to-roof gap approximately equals 8 angstrom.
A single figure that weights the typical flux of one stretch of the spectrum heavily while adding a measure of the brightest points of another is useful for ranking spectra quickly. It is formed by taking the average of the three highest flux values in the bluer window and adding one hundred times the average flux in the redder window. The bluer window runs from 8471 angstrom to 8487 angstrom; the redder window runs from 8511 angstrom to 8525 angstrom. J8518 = 3887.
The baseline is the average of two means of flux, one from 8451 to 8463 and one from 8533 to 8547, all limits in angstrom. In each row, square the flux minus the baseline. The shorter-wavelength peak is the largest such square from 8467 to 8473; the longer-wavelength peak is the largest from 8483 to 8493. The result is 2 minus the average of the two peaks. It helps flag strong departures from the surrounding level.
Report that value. -4.7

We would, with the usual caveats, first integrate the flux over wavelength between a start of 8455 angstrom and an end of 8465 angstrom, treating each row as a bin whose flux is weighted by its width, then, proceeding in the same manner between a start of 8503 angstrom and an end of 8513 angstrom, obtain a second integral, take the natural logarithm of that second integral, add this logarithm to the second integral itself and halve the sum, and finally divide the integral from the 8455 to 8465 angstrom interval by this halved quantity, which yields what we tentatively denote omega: 1.96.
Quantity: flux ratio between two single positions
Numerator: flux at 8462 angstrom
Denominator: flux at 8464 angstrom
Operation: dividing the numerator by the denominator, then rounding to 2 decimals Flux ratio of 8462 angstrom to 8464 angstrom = 0.98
